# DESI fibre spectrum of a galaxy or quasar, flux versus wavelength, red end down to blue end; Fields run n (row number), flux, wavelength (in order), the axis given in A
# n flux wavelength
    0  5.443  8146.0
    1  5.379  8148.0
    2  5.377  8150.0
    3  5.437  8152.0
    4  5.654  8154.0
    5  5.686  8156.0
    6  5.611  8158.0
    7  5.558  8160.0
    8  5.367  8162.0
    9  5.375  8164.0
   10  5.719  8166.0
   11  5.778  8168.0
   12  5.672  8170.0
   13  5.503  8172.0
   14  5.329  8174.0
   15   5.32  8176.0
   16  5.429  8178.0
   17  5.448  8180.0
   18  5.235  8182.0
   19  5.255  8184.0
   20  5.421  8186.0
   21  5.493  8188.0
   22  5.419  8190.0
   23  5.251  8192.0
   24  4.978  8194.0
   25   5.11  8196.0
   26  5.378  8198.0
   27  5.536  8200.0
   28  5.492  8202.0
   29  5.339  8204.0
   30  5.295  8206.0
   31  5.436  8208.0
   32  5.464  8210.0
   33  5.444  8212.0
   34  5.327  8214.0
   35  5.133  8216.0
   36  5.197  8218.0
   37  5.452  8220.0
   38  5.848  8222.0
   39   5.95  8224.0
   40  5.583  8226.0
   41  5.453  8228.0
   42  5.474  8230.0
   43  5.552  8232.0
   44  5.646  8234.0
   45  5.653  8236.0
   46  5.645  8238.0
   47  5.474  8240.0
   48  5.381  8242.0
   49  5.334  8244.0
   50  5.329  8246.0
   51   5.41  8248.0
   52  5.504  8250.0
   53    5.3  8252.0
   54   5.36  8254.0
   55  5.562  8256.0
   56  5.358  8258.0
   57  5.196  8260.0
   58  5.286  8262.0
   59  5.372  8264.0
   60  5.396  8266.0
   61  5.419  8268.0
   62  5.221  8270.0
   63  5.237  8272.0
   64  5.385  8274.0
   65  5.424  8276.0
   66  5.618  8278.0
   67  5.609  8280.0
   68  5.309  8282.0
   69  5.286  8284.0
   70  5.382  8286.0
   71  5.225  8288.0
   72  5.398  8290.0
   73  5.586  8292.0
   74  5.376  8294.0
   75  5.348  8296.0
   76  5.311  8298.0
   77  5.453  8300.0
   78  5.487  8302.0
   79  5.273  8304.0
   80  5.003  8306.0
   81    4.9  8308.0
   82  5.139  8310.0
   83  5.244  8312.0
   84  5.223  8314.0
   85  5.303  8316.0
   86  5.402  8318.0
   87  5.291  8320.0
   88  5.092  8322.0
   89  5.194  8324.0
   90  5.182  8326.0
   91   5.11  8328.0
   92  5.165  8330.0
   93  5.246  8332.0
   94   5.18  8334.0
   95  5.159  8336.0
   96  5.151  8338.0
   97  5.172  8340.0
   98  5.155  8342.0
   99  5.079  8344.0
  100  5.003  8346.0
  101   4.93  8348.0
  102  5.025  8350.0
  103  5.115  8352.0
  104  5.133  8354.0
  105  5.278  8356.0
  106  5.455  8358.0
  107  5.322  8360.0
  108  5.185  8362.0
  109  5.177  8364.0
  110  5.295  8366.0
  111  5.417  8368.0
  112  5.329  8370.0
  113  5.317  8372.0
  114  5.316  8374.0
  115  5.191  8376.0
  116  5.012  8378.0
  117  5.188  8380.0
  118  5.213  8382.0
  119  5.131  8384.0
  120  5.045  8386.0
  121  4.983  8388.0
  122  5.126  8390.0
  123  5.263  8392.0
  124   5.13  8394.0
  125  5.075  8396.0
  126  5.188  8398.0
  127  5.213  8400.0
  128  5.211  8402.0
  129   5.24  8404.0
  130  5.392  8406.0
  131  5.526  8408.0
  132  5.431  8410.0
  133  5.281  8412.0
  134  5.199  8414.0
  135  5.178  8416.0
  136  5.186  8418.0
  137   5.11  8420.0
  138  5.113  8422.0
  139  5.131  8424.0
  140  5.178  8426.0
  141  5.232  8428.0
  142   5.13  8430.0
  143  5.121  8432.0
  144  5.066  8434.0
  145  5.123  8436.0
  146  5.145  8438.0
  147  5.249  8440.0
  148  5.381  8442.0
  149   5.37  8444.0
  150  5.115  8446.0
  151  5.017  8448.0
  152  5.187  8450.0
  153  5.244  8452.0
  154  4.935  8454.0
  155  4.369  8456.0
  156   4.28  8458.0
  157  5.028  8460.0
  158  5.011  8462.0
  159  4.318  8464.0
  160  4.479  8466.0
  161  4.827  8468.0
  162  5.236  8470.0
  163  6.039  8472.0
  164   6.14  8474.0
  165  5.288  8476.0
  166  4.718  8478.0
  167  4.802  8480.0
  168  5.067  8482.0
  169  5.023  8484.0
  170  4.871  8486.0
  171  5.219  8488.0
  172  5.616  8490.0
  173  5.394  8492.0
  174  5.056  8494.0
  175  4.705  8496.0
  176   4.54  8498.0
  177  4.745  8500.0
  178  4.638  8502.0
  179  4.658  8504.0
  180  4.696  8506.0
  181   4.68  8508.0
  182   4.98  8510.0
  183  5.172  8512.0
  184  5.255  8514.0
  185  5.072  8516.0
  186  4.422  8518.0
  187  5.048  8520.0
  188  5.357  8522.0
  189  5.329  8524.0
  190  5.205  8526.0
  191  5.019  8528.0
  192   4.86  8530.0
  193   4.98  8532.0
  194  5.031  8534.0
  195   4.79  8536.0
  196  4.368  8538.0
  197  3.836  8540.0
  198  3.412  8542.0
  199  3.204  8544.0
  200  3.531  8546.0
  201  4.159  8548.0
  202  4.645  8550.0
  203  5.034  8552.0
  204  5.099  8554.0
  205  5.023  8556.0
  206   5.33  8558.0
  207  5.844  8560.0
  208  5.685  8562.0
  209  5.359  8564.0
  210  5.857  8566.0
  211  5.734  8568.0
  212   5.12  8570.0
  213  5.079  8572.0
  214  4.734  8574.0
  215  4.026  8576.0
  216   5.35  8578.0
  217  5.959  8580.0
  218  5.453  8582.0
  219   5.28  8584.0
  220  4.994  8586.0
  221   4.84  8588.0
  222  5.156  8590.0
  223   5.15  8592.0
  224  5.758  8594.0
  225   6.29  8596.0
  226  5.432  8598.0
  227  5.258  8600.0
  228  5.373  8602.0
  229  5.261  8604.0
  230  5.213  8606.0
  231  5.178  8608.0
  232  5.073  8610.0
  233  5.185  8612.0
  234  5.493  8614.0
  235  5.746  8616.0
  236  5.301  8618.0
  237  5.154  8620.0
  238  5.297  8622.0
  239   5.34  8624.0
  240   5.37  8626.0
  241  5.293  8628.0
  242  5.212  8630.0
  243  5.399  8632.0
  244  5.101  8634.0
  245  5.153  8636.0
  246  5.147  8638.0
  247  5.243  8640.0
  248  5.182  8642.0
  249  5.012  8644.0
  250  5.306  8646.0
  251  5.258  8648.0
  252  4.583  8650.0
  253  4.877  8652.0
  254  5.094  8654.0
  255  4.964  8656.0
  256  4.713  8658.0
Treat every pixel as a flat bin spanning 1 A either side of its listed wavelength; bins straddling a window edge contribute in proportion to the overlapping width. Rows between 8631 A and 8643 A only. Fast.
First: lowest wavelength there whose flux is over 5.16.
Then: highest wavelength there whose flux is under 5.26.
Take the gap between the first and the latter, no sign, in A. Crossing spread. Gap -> 10 A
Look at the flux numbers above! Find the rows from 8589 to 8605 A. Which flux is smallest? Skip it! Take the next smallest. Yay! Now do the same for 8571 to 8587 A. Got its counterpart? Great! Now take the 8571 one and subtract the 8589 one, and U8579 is -0.42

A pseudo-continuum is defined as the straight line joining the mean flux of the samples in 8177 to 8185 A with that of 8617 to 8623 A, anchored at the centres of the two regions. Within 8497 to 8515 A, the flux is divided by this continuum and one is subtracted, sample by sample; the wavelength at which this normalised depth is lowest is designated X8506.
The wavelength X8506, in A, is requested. 8498.0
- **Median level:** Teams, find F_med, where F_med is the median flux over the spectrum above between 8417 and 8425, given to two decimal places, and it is 5.12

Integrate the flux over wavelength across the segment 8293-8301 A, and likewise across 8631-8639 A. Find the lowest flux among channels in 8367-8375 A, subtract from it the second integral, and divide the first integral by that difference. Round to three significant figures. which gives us -1.18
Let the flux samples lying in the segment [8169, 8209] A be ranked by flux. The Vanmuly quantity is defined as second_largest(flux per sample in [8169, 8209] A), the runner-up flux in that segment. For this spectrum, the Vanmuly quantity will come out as 5.536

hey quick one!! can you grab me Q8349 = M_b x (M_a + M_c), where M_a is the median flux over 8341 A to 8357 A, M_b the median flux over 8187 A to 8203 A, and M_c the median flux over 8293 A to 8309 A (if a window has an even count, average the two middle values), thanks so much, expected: 56.3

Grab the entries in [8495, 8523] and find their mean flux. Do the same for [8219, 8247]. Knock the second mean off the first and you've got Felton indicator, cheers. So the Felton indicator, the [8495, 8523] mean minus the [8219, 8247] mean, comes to -0.7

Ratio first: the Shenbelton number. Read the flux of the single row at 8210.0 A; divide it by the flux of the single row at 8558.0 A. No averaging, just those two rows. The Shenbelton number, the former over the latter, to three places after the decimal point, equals 1.025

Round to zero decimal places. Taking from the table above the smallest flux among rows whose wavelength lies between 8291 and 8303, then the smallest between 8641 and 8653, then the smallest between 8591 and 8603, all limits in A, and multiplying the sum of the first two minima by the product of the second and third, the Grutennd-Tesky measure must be 234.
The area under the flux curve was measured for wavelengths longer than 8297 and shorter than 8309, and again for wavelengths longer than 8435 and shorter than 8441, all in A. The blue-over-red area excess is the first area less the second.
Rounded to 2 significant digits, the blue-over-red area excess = 32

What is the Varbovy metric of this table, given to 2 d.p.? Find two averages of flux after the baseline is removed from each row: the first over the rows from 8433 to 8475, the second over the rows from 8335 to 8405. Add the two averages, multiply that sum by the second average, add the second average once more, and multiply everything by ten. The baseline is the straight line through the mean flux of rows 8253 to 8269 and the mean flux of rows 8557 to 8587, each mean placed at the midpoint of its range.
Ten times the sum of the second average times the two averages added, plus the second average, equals -0.98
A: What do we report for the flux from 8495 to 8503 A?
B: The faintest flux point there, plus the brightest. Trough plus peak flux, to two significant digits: 9.3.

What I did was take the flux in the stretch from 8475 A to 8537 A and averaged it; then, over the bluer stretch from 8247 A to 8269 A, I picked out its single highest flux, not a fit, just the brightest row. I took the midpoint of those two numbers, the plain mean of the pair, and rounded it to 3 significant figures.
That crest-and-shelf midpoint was 5.27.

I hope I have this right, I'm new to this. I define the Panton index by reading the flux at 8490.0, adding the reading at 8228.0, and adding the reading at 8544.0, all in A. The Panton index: 14.3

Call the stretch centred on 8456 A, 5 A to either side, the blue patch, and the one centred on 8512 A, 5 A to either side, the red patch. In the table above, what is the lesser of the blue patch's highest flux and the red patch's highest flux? 5.24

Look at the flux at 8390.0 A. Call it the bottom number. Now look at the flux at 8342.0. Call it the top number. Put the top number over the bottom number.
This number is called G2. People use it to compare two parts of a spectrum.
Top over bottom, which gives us 1.01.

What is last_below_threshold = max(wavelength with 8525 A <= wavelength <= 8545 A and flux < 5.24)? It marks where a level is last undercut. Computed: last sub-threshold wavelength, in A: 8544.0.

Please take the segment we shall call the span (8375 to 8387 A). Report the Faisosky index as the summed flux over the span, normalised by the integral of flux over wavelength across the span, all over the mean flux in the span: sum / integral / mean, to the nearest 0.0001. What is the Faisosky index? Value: 0.0975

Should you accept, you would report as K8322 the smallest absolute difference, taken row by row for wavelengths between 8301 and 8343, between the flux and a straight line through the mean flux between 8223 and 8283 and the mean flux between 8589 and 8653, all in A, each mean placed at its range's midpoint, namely 0.015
